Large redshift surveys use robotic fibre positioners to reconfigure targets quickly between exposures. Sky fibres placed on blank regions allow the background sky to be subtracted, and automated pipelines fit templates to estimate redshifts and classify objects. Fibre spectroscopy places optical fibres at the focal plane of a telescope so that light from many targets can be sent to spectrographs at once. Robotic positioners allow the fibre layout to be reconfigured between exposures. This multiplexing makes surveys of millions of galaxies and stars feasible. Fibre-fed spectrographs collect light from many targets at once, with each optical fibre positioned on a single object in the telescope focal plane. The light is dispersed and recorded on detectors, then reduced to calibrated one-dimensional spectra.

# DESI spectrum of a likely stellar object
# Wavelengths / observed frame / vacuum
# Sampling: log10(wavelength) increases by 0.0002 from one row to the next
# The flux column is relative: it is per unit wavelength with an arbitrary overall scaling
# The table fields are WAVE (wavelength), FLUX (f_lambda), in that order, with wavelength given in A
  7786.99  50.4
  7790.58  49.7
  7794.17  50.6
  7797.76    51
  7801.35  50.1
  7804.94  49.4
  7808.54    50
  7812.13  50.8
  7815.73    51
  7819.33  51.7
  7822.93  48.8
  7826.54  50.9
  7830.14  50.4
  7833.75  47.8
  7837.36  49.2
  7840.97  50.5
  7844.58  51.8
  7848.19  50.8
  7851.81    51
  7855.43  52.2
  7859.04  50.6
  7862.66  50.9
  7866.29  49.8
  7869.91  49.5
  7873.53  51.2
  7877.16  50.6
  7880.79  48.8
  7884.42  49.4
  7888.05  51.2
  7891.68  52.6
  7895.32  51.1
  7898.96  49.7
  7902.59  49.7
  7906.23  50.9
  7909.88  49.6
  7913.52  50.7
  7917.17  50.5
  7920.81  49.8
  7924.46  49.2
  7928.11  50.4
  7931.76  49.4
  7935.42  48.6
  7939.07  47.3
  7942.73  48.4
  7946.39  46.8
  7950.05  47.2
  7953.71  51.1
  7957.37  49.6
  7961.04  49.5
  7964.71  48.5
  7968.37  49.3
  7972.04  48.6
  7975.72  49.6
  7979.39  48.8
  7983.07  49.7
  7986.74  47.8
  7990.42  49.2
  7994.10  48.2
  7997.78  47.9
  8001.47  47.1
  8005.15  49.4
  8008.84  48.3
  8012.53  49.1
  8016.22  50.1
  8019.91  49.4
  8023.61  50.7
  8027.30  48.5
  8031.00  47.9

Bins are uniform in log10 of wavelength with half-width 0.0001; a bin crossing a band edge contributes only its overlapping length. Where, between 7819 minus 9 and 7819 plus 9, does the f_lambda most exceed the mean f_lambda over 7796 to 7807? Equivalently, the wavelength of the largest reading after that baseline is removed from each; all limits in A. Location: 7819.33 A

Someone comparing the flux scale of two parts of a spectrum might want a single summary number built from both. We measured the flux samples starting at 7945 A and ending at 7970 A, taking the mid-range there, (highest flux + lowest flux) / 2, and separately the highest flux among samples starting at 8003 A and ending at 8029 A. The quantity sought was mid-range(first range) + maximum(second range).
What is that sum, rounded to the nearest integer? 100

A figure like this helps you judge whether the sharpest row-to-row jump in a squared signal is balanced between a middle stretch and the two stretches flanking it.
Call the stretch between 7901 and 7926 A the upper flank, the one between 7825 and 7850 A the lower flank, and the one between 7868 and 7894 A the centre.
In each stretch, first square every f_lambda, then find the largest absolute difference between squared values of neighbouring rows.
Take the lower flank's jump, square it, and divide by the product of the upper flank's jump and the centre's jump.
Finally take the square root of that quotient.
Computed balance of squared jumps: 1.7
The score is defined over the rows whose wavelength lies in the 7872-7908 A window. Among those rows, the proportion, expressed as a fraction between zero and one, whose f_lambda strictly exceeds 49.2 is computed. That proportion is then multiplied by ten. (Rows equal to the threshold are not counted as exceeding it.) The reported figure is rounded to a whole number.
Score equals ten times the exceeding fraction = 9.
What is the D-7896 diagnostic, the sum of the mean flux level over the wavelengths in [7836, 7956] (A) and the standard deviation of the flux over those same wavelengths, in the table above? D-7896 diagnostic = 51.4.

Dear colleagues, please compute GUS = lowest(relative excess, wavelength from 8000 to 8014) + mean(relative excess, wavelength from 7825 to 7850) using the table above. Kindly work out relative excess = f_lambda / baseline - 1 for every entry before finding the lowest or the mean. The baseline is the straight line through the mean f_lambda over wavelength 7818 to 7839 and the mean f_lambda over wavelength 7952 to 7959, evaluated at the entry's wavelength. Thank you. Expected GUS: -0.061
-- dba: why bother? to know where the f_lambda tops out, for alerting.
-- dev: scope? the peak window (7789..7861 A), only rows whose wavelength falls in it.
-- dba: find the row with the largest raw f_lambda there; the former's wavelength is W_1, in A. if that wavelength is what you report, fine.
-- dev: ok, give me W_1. 7855.43 A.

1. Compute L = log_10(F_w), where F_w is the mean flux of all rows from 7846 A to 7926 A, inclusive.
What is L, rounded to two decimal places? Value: 1.70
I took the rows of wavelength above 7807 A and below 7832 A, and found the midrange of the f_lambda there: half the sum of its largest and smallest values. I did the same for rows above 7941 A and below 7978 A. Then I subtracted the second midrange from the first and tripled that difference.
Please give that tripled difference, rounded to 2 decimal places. 3.90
